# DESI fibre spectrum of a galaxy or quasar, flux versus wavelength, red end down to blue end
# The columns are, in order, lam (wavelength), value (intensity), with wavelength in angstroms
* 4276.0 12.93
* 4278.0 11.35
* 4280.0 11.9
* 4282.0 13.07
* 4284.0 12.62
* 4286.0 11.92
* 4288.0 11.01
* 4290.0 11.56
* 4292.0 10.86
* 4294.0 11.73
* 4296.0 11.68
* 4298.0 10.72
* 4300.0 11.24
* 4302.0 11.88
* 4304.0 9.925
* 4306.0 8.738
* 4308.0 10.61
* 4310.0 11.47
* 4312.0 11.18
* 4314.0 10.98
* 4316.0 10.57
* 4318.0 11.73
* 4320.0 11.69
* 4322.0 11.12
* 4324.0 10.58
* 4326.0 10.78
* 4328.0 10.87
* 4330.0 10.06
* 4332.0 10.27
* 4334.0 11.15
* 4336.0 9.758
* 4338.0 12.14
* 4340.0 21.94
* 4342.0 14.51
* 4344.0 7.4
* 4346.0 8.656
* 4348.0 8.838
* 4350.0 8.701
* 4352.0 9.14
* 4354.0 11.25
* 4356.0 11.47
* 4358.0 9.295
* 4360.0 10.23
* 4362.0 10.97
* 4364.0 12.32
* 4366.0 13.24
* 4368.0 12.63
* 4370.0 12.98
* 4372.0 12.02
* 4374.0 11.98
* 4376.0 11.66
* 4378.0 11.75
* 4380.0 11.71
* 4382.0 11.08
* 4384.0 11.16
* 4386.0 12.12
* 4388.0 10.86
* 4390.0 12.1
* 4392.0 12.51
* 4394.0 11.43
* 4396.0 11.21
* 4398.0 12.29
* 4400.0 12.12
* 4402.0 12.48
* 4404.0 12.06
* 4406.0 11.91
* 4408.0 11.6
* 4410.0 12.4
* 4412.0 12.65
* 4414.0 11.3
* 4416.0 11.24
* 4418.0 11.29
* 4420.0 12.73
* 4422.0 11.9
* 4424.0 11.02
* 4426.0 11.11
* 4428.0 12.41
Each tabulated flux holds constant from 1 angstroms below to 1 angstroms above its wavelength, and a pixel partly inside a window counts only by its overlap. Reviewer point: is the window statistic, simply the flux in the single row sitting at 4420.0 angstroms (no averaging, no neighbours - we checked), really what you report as 12.73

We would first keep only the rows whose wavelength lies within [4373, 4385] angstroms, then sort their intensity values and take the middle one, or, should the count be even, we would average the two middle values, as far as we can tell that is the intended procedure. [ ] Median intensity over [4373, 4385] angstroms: 11.7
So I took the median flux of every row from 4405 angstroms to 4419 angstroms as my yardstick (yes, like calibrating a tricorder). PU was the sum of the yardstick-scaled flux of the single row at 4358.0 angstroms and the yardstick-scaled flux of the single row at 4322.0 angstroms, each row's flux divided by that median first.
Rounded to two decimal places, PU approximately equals 1.76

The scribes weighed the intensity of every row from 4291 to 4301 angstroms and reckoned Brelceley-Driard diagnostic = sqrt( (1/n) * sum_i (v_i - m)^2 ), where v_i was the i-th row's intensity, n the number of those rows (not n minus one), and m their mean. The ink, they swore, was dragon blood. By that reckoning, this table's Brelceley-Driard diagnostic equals 0.41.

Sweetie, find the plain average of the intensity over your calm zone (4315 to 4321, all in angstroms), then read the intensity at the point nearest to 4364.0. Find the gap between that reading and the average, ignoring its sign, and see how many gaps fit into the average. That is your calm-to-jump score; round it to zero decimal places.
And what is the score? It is 11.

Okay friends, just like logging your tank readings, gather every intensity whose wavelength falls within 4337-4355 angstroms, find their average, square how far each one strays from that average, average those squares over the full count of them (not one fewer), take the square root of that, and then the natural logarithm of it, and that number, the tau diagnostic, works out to 1.5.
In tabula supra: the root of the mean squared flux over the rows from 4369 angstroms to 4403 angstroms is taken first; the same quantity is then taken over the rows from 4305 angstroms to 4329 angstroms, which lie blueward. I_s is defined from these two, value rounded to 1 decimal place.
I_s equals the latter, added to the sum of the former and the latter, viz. 33.6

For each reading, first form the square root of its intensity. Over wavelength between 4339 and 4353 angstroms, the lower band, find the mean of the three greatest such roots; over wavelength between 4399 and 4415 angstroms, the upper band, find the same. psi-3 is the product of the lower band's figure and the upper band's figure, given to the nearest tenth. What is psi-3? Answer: 13.6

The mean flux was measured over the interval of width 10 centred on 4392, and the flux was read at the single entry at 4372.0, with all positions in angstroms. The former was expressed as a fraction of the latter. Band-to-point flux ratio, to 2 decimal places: 0.97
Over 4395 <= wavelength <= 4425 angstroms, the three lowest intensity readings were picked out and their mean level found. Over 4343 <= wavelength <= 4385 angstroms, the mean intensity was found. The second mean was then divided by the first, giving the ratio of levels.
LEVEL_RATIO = 0.98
